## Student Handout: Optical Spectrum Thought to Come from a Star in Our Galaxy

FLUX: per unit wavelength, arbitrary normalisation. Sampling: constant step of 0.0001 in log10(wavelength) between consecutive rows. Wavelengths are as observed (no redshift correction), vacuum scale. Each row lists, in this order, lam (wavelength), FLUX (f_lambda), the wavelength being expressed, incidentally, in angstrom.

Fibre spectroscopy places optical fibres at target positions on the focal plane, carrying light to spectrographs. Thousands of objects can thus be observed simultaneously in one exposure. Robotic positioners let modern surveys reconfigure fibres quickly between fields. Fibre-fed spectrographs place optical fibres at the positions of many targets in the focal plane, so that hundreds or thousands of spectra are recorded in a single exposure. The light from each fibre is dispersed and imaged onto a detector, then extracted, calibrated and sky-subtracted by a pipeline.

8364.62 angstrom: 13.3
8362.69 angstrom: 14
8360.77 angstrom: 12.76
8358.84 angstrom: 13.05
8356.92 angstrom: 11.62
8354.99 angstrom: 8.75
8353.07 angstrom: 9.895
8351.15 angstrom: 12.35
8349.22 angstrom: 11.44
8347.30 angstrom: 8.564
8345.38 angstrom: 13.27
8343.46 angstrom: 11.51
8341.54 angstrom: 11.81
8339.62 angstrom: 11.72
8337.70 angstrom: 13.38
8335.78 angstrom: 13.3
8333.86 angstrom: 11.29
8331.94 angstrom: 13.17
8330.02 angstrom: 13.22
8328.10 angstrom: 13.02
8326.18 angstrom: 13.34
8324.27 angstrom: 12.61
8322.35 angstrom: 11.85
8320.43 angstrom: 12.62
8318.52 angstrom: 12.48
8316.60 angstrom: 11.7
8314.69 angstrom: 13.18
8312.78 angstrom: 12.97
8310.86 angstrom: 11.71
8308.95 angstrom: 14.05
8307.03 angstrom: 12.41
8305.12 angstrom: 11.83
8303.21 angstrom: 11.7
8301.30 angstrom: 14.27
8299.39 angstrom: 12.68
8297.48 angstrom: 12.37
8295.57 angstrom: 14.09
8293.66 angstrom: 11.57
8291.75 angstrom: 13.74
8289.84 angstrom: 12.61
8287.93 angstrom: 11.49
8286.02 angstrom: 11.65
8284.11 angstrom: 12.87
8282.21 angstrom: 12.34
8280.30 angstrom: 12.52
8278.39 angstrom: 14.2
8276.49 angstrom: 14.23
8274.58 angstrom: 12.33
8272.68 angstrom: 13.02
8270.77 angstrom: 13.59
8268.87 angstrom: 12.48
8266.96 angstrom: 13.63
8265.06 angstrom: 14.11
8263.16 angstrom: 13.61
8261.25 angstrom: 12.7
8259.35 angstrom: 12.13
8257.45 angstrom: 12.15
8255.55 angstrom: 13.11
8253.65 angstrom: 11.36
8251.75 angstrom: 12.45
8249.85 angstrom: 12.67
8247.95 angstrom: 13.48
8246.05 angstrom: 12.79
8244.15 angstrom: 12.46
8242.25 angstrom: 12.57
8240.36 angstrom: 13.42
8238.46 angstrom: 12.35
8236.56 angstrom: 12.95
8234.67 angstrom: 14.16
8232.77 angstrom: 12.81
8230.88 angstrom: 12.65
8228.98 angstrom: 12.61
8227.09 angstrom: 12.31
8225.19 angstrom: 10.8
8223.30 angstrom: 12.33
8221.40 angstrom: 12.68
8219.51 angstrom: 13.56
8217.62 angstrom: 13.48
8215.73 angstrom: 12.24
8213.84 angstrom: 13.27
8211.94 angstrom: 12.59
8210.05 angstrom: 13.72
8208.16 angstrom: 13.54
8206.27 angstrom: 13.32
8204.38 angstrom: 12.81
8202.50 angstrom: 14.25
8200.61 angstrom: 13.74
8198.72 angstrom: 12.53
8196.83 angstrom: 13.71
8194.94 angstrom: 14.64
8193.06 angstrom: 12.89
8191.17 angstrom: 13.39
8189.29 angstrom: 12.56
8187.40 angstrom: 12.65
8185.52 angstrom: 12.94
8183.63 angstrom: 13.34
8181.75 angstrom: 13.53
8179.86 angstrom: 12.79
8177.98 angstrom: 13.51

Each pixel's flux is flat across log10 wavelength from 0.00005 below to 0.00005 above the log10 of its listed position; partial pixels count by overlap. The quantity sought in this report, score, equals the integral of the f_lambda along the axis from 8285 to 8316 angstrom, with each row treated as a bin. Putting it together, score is 392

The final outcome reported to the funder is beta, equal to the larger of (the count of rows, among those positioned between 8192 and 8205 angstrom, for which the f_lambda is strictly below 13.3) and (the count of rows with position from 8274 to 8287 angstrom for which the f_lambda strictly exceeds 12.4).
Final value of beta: 4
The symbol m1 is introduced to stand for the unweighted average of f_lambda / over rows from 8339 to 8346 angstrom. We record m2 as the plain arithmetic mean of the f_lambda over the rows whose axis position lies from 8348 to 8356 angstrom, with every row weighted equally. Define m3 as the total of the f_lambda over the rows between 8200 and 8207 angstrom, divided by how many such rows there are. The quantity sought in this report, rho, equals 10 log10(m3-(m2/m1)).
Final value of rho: 11.0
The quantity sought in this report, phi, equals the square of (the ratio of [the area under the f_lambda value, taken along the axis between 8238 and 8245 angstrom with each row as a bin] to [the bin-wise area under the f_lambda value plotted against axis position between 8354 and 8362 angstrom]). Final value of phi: 0.92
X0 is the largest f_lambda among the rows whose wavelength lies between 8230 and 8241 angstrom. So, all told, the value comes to 14.16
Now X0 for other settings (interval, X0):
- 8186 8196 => 14.64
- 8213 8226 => 13.56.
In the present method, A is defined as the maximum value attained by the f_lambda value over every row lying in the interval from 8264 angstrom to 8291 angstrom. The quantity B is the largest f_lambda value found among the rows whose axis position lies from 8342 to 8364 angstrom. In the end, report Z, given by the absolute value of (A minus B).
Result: 0.23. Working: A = 14.23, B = 14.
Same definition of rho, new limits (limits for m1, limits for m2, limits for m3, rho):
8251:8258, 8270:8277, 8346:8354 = 9.8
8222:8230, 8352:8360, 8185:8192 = 10.8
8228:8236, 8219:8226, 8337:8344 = 10.5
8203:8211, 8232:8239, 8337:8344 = 10.5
